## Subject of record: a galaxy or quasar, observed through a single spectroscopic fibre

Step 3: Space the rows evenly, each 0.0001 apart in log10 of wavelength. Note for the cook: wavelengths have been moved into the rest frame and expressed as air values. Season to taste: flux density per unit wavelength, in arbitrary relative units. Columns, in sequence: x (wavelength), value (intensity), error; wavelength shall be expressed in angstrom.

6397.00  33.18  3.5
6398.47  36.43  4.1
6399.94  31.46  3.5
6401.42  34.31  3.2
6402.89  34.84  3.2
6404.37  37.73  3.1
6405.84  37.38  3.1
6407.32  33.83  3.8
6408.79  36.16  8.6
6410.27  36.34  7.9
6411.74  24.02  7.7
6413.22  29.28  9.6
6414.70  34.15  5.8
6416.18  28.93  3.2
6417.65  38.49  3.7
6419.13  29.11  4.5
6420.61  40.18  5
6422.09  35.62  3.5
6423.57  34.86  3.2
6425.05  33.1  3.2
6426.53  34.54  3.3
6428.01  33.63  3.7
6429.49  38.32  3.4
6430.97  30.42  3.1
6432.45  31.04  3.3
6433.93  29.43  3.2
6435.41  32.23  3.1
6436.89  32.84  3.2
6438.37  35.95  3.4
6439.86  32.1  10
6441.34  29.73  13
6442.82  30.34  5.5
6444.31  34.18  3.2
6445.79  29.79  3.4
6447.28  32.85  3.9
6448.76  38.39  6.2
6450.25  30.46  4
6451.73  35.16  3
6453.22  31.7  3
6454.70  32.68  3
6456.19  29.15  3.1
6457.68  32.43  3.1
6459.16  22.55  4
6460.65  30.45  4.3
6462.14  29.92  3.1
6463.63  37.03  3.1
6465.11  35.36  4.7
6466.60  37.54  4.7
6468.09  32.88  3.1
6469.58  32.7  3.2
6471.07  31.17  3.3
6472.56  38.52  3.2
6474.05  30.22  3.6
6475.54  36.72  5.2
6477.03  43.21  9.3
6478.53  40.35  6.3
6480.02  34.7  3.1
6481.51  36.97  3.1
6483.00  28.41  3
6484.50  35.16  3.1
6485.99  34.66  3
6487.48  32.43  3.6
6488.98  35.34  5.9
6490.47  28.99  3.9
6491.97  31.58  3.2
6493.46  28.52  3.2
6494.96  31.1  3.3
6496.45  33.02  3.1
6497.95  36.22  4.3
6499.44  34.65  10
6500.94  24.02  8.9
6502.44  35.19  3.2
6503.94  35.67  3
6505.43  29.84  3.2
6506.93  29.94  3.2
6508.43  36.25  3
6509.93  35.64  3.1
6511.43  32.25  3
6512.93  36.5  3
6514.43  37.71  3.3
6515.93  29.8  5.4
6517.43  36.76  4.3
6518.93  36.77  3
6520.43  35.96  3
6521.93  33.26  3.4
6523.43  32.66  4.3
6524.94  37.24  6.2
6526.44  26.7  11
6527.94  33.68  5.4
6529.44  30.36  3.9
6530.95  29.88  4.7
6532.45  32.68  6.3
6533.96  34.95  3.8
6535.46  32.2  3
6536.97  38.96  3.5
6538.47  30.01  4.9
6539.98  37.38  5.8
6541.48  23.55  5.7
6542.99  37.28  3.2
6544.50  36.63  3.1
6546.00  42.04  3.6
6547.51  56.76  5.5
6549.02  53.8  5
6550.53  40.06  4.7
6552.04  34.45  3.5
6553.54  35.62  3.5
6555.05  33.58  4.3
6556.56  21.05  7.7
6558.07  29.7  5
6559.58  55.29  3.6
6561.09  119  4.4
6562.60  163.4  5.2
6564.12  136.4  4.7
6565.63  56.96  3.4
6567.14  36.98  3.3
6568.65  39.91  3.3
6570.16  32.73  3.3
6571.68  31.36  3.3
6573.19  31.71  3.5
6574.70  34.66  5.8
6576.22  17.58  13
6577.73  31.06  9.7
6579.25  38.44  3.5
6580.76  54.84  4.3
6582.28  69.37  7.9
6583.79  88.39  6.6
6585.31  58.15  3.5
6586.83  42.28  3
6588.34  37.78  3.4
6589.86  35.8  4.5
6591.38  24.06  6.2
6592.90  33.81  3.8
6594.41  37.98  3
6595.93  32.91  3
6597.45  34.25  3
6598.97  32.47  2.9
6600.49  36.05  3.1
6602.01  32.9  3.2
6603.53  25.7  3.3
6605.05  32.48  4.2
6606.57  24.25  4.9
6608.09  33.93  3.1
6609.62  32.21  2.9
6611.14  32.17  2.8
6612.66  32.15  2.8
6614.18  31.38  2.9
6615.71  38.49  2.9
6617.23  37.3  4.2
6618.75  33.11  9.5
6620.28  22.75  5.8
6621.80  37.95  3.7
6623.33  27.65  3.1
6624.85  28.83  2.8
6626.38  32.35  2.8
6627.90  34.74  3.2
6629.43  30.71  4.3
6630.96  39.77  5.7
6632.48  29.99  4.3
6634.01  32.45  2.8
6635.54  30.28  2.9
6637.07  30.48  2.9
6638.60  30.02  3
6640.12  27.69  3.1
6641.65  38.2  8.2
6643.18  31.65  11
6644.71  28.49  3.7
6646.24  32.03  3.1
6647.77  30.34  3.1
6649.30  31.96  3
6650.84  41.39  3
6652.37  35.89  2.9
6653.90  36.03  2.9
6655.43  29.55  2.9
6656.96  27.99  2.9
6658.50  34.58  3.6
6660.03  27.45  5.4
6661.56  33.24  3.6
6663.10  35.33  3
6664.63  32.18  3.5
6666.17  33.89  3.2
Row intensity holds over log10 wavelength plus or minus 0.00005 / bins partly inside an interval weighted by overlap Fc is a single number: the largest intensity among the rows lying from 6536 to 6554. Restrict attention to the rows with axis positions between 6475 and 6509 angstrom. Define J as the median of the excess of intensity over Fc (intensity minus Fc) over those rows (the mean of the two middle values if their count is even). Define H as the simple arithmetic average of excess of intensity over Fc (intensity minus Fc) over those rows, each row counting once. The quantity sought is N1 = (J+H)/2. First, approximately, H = -23.2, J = -22.1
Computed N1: -22.6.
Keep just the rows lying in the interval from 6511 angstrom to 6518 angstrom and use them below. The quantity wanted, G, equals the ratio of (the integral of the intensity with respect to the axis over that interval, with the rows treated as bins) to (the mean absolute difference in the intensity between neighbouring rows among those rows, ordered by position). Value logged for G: 48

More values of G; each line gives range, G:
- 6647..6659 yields 90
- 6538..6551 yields 57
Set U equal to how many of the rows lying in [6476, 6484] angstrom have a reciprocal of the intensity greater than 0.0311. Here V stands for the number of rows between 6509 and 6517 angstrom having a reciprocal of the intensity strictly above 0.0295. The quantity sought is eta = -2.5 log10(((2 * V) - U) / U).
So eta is -1.2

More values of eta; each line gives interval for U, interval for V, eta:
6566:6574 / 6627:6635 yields -0.8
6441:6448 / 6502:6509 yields 1.2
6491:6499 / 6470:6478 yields 1.2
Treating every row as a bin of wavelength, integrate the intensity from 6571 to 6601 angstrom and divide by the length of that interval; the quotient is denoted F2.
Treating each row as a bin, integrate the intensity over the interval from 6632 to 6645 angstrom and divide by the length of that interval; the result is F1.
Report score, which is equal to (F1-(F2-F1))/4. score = 6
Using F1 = 31.1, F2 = 40.2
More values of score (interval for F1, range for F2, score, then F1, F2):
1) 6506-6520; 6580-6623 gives 8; 34.6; 37.9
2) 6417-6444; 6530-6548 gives 8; 33.4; 35.7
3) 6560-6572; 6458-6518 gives 31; 78.1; 33.5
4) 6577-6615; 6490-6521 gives 11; 38.6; 33.2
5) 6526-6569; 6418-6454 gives 16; 47.8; 33.2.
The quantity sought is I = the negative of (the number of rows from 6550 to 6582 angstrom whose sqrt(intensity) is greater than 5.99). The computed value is -10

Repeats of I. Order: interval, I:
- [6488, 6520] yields -6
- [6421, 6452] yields -3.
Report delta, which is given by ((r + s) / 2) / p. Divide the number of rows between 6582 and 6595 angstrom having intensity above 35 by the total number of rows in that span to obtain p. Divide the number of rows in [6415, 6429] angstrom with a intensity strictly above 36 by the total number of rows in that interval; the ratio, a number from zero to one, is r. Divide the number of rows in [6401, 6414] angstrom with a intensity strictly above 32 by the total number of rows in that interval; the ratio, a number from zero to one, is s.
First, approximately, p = 0.8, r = 0.22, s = 0.78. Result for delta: 0.6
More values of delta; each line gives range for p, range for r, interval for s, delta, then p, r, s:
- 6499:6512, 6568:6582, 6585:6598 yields 1.4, 0.4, 0.33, 0.89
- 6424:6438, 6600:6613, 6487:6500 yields 3.0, 0.1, 0.11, 0.56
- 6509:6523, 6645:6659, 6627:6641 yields 0.4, 0.7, 0.22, 0.33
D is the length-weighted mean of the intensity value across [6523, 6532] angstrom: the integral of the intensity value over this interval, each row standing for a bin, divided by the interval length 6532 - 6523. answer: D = 31.7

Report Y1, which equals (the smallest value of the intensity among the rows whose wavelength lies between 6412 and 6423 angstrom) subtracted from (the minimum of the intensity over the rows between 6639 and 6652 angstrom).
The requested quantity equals -1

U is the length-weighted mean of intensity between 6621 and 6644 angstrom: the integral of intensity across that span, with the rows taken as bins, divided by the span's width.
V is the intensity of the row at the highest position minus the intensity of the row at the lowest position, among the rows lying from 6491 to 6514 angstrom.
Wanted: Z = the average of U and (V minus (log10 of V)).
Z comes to 18.2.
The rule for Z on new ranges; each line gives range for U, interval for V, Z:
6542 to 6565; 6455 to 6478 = 36.1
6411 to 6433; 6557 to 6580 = 20.4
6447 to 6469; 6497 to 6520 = 16.7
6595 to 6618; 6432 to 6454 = 16.7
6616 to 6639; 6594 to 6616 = 16.4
